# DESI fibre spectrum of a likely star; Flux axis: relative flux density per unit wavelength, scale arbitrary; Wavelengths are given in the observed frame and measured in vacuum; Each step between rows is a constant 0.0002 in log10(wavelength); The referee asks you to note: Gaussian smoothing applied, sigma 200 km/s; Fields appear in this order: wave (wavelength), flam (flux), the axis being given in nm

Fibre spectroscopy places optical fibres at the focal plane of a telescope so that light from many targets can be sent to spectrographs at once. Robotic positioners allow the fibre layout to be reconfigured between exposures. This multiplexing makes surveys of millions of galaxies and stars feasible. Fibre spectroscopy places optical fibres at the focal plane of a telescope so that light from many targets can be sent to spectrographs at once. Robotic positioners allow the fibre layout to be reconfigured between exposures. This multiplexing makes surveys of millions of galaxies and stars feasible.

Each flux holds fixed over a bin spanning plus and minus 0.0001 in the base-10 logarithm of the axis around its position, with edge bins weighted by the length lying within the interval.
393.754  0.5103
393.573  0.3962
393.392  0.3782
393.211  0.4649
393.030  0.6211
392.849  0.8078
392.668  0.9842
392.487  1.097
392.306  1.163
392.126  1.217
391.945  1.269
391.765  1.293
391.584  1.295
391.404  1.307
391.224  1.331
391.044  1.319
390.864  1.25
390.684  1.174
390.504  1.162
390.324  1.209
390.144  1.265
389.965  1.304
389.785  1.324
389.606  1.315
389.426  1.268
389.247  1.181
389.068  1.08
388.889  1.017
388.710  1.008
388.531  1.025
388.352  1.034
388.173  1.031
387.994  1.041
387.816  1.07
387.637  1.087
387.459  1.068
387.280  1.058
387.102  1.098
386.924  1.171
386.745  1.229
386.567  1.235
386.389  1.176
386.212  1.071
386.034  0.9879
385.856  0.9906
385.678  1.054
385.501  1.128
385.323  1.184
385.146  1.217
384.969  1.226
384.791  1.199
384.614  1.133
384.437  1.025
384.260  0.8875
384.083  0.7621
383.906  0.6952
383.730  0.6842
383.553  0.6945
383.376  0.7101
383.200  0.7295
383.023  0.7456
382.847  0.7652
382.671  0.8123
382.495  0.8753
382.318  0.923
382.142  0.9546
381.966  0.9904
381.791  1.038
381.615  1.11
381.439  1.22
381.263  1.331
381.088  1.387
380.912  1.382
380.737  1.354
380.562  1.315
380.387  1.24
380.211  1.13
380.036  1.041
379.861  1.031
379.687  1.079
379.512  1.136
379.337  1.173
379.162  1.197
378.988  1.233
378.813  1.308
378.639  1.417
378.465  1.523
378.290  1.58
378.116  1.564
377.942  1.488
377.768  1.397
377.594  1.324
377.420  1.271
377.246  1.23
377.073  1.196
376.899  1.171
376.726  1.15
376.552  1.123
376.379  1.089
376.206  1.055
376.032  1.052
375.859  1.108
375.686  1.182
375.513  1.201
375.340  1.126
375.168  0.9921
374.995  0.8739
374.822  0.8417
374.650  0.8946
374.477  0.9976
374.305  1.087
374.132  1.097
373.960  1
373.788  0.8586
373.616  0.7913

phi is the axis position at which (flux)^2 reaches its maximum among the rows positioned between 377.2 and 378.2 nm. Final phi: 378.116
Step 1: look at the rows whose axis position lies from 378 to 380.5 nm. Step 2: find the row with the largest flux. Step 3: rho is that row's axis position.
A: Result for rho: 378.290 nm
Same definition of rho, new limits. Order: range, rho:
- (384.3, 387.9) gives 386.567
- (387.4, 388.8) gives 387.637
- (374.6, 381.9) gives 378.290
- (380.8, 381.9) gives 381.088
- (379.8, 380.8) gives 380.737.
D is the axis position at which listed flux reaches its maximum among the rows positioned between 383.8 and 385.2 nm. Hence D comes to 384.969 nm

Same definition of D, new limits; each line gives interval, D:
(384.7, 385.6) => 384.969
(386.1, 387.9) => 386.567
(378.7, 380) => 378.813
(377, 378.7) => 378.290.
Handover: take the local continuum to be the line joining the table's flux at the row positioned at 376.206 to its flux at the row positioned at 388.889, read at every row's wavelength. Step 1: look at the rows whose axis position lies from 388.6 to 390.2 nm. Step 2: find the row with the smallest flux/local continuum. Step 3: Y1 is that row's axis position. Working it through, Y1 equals 388.710 nm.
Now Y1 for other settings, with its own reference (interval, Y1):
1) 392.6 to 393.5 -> 393.392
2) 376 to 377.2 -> 376.032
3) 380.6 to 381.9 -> 381.791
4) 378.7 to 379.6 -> 379.512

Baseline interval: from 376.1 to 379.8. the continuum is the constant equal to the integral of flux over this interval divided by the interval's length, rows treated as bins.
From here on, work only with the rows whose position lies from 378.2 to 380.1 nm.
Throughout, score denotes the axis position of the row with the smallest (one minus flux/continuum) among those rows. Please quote 378.290 nm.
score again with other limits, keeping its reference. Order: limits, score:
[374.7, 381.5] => 378.290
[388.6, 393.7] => 391.224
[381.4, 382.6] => 381.439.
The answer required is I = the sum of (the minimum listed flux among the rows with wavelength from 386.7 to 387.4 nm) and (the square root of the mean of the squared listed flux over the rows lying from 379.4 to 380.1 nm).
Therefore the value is 2.1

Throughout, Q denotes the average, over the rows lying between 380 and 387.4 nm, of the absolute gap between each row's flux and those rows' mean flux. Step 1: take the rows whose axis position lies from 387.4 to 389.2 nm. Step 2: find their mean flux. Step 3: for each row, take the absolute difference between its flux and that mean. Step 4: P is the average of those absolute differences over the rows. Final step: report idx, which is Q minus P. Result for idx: 0.15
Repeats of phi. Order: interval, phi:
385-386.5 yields 385.146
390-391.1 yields 391.044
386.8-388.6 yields 386.924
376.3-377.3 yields 377.246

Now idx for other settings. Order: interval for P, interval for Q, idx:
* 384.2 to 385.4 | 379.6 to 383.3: 0.08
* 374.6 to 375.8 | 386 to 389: -0.07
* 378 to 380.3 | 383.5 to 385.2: 0.04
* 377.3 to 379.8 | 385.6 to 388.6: -0.08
